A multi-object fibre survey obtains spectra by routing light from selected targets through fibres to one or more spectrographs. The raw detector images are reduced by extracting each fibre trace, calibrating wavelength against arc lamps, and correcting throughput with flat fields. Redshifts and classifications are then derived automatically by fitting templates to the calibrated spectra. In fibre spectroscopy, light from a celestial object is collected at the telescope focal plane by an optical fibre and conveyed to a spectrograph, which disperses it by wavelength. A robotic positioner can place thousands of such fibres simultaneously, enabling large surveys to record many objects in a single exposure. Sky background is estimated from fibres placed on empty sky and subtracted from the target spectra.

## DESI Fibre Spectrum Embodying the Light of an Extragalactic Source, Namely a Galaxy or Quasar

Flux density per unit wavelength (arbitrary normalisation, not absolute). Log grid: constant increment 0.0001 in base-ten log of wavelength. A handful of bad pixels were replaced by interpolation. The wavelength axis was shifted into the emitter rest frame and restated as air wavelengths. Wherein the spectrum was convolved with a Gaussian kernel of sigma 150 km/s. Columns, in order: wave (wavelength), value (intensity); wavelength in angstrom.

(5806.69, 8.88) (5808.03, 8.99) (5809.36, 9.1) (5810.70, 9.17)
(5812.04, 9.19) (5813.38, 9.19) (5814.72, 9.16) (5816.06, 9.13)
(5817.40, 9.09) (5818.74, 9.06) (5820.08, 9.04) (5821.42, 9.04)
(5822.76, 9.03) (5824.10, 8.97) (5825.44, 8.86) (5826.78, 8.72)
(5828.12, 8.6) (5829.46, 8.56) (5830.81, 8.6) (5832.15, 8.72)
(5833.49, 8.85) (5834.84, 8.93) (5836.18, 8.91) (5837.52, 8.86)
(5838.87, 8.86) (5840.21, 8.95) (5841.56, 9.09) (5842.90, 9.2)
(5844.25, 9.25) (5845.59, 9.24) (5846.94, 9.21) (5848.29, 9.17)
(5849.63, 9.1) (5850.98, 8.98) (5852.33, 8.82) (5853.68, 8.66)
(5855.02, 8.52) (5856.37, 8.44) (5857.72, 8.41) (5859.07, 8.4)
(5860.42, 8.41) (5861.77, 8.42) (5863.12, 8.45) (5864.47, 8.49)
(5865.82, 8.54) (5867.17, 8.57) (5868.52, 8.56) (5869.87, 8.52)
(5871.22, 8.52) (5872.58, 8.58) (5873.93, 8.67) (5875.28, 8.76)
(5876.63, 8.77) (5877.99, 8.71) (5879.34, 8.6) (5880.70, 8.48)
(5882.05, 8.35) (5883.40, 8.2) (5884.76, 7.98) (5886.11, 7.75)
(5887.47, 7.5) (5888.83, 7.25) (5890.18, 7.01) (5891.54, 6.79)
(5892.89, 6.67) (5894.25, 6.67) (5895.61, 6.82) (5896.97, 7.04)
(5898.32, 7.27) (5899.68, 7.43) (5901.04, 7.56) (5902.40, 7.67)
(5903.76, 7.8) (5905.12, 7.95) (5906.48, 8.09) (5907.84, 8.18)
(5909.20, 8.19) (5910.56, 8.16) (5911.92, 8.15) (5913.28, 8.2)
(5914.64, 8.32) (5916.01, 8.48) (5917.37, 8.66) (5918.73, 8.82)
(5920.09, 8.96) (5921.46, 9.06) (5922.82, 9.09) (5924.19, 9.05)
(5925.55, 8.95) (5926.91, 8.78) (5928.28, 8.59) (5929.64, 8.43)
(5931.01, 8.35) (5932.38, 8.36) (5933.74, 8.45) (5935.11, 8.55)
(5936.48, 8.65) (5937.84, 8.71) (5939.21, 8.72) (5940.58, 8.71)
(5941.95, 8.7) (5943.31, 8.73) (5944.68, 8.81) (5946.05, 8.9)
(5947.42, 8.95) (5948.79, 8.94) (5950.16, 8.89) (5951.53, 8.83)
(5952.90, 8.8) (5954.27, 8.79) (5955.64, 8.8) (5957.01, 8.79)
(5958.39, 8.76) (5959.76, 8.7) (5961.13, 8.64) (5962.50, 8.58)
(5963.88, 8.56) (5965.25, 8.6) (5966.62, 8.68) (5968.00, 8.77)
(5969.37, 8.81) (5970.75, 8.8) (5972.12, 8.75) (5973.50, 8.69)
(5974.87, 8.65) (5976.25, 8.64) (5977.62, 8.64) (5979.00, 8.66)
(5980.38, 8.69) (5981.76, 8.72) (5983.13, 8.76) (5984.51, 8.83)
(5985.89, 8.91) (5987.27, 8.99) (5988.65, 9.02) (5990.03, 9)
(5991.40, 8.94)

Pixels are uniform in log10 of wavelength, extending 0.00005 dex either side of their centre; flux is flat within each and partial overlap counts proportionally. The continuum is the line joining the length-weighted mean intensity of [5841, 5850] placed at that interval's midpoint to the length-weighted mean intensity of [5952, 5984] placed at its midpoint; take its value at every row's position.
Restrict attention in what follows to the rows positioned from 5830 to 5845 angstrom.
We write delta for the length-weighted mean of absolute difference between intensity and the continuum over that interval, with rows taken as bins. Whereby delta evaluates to 0.30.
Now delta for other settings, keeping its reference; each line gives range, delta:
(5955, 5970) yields 0.08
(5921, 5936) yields 0.28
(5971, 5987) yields 0.08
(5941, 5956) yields 0.08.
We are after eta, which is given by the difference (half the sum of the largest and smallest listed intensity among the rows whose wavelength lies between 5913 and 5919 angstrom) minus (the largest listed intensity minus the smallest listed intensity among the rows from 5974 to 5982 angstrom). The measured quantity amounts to 8.43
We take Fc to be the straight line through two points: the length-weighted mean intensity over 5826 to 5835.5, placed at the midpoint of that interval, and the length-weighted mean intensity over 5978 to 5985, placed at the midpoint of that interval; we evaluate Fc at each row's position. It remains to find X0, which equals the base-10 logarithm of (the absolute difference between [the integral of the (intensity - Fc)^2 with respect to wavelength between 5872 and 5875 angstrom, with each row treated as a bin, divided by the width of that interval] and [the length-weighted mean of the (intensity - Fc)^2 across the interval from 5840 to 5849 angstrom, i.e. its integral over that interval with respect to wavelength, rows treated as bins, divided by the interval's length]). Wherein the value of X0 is -0.68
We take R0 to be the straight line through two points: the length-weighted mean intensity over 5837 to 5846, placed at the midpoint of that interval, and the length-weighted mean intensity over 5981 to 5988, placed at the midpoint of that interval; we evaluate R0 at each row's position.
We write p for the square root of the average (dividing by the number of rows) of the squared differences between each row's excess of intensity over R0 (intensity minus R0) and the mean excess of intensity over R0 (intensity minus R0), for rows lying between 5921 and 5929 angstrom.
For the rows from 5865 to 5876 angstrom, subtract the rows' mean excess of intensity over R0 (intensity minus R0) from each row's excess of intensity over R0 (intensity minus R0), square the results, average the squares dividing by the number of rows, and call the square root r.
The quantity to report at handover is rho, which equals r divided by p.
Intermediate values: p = 0.18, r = 0.082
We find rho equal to 0.46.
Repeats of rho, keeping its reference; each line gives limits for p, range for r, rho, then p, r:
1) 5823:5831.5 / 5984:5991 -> 0.50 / 0.15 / 0.073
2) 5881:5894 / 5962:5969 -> 0.14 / 0.57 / 0.080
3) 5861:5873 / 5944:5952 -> 0.94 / 0.06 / 0.052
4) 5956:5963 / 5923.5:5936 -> 3.23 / 0.07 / 0.238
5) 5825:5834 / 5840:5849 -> 0.90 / 0.11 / 0.101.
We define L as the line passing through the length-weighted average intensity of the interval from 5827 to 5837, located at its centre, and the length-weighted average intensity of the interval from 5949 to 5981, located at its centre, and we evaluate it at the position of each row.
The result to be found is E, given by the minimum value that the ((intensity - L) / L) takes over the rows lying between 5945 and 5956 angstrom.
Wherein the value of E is 0.01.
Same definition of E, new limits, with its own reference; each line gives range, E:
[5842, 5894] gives -0.24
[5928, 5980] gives -0.04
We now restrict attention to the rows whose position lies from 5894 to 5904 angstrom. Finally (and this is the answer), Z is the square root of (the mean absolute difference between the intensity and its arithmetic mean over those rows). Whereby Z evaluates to 0.58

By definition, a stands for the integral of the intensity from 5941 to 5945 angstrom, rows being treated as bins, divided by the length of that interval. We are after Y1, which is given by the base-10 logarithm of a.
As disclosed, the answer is 0.94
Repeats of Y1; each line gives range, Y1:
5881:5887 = 0.91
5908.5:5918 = 0.92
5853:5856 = 0.93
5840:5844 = 0.96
